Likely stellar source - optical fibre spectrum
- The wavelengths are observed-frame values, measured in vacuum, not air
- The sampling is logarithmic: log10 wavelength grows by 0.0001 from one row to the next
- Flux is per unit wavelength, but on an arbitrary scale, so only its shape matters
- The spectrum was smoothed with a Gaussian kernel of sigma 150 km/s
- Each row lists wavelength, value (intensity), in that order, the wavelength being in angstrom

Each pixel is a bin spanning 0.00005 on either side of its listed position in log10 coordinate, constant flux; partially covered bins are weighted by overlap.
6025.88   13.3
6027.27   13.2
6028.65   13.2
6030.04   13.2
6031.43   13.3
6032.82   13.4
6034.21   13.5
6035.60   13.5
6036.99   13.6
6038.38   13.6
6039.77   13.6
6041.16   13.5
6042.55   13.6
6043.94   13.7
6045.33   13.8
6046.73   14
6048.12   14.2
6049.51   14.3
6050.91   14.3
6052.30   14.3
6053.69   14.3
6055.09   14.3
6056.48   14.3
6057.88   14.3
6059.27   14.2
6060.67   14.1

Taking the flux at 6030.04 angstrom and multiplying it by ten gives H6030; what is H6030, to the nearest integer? 132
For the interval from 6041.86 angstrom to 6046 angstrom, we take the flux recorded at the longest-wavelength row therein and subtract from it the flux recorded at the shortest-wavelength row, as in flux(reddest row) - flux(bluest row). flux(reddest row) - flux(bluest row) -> 0.20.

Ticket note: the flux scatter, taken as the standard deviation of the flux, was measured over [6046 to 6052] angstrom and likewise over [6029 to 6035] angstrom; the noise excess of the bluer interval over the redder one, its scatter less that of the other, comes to -0.01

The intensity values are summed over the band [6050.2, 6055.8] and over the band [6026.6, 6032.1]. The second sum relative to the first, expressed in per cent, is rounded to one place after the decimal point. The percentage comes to 92.5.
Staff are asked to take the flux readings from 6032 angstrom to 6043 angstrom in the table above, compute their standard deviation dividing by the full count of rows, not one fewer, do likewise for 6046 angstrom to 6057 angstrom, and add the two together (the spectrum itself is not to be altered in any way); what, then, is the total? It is 0.17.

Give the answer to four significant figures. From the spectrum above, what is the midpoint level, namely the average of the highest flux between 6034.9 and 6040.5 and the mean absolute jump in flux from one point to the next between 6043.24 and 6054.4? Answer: 6.843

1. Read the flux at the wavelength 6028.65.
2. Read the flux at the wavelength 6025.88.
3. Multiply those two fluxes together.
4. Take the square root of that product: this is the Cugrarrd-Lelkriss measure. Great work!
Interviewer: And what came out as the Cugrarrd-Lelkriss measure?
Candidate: 13.2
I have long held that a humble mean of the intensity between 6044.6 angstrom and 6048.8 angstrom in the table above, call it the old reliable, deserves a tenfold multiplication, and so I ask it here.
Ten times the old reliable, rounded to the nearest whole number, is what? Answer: 140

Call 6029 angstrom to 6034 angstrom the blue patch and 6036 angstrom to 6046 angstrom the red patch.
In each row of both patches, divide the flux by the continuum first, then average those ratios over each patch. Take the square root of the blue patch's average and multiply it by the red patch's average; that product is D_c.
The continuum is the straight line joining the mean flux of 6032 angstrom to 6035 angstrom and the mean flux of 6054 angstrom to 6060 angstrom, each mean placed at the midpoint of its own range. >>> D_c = 0.99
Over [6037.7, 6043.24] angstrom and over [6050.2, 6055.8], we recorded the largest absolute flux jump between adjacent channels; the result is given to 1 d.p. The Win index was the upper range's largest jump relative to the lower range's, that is 0.0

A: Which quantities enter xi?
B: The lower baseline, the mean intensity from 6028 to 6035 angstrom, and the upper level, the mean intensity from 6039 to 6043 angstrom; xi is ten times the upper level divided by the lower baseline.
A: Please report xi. 10.2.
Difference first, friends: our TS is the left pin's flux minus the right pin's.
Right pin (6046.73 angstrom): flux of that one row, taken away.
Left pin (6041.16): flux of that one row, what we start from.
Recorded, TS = -0.50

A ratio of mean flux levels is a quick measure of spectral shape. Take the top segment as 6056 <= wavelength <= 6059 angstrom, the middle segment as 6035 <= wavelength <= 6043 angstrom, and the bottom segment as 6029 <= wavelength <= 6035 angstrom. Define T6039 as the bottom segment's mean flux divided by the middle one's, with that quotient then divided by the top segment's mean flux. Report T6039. 0.0688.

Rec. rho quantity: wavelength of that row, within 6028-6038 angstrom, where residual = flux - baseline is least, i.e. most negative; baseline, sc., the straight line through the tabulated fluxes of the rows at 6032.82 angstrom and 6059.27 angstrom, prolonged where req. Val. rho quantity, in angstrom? 6030.04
